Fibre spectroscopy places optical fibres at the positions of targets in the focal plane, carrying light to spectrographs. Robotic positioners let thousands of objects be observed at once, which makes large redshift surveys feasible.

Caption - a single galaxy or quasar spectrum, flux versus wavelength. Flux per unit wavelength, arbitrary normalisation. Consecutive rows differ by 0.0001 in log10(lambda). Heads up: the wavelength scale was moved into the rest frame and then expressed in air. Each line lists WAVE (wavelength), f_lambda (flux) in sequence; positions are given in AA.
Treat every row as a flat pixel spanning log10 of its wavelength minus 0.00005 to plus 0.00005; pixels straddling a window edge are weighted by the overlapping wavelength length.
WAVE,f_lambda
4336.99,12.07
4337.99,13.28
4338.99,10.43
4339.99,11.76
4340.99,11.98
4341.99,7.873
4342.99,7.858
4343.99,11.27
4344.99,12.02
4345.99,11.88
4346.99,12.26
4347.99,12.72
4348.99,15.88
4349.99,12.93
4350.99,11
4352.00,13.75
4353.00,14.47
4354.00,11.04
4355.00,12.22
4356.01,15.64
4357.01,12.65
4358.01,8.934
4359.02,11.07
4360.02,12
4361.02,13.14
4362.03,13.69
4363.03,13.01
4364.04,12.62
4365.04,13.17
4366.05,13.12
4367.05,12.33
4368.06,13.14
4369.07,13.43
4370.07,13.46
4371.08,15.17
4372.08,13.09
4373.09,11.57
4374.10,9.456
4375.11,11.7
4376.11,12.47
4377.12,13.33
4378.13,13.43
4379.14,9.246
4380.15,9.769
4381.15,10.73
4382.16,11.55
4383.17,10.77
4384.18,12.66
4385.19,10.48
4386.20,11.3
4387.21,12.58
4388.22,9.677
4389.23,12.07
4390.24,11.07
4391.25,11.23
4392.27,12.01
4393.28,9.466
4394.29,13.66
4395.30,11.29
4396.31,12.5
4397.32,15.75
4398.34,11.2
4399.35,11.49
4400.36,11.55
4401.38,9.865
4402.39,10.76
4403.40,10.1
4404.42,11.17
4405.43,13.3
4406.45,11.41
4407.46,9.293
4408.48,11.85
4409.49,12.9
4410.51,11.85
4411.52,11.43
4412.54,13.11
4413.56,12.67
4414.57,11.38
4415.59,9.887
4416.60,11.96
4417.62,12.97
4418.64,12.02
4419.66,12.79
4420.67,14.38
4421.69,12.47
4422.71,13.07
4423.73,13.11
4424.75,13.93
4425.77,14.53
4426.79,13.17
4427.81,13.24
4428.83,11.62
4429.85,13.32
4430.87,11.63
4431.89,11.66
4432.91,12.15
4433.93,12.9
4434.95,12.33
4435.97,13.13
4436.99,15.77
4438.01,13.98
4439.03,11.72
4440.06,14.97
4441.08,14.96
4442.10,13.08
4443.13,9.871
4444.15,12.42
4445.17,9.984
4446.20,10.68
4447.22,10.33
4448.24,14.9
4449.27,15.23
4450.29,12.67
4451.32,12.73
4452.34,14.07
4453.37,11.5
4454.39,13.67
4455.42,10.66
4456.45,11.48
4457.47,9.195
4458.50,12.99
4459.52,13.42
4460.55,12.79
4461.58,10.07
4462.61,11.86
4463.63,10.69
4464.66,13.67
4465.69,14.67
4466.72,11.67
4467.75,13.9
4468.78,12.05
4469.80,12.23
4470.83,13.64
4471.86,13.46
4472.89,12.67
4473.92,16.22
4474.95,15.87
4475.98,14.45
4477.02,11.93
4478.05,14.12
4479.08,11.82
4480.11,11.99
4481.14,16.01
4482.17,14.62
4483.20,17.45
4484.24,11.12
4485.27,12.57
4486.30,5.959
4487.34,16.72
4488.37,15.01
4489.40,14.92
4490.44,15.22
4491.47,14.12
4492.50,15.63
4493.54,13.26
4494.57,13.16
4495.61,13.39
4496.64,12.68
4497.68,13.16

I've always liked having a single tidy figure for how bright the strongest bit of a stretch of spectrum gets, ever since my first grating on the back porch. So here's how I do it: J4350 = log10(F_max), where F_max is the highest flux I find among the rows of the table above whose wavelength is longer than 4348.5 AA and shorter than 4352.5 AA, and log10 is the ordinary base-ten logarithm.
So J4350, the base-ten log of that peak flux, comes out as 1.20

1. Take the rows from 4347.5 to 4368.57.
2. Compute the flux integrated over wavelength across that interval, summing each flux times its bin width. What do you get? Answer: 269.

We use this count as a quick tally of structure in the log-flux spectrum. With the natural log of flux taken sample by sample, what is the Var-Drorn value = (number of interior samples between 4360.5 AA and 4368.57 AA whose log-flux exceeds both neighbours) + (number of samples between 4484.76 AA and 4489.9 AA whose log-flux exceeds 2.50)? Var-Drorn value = 6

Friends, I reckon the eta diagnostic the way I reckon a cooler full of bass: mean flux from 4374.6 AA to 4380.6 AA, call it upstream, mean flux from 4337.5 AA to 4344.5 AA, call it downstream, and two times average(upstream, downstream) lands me 22.3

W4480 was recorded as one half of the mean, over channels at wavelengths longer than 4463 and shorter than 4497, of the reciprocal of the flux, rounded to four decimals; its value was 0.0383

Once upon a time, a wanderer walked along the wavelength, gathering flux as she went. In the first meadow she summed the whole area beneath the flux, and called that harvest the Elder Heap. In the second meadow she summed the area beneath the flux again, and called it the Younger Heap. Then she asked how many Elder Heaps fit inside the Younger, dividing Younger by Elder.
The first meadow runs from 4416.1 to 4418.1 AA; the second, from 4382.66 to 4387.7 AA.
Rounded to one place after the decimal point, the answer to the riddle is 2.3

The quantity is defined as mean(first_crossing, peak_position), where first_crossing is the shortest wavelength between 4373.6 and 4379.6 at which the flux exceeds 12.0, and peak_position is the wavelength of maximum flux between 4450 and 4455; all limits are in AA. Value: 4414.2 AA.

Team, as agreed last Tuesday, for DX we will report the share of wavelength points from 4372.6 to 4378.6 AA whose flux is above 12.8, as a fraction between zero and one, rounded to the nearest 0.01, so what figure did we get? 0.33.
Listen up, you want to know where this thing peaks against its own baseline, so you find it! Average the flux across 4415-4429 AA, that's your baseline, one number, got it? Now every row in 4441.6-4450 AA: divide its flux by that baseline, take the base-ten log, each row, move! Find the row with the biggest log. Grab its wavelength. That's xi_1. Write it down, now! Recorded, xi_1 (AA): 4449.27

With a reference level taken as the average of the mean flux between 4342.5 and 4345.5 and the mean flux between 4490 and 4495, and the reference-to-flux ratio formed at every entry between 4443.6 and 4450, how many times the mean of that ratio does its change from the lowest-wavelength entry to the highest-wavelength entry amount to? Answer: -0.18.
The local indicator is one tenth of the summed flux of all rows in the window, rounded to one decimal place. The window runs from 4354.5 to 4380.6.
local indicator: 32.3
